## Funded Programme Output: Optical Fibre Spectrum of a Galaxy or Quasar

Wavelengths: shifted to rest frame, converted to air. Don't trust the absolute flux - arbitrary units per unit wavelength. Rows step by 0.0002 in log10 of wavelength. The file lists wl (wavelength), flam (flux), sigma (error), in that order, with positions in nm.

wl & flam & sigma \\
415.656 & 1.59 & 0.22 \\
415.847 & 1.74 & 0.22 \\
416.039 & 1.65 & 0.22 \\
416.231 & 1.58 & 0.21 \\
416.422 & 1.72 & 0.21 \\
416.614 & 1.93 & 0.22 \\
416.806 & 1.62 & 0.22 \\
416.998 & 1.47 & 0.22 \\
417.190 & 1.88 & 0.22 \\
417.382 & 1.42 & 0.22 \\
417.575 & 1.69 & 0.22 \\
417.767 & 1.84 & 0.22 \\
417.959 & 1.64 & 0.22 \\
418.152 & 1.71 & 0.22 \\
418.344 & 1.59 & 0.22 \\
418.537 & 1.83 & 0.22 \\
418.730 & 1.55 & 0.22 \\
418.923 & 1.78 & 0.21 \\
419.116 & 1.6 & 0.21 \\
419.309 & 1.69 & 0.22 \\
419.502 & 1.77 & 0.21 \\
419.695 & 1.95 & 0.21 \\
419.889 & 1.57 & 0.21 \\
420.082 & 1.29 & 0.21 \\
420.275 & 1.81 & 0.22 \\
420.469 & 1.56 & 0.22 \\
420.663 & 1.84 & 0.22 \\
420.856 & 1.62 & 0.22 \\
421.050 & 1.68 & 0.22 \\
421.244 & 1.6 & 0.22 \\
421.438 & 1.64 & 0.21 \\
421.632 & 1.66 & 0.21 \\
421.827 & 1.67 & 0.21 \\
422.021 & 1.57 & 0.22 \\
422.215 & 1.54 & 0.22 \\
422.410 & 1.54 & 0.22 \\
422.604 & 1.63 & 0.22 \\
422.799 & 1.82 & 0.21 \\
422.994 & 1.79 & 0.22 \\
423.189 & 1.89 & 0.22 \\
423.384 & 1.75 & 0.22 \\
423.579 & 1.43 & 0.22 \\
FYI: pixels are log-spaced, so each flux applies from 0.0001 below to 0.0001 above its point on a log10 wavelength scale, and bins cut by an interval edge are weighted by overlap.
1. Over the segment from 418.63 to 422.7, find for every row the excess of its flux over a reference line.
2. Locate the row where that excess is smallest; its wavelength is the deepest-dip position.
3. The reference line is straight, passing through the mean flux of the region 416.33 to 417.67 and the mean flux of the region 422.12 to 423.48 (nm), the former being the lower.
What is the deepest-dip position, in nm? 420.082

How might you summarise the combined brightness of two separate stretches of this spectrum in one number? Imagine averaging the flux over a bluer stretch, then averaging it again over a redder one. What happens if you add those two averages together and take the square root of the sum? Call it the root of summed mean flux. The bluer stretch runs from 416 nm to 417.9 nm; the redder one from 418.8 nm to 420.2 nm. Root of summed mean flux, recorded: 1.83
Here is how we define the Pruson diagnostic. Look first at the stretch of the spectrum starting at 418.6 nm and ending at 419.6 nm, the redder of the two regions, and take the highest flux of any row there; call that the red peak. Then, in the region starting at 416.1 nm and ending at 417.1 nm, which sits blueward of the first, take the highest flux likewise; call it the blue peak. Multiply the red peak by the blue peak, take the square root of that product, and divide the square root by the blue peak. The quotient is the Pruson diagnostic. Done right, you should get 0.96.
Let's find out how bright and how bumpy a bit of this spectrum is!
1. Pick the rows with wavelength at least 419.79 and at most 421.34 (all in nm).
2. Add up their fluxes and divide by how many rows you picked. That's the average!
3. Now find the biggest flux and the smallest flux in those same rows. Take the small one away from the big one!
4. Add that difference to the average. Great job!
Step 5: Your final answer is 2.17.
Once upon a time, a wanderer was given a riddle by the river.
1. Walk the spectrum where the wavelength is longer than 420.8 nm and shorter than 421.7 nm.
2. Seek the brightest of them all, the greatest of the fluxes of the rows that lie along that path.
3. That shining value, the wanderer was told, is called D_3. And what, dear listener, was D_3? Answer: 1.68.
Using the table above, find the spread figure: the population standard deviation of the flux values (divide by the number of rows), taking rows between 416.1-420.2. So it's 0.164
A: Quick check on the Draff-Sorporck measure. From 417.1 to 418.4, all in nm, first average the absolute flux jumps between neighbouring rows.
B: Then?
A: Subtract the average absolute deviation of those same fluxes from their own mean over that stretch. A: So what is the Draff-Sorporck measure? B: 0.099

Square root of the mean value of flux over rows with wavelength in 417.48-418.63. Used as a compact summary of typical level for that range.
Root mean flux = 1.31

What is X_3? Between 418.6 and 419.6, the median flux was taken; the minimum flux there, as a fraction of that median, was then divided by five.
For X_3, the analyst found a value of 0.183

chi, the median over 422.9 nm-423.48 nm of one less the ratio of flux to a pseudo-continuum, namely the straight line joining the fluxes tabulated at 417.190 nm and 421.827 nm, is -0.11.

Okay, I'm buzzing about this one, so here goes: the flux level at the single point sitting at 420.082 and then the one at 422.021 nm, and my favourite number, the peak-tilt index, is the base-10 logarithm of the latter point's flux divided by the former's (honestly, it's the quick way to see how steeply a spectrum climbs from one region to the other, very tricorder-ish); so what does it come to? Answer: 0.085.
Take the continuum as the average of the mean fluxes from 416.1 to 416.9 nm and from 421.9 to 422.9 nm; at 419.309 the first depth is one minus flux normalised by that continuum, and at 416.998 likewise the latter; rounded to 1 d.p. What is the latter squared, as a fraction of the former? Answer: -1.0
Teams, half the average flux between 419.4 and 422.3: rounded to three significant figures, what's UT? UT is 0.826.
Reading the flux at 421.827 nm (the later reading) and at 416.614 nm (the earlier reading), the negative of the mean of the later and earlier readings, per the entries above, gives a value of -1.80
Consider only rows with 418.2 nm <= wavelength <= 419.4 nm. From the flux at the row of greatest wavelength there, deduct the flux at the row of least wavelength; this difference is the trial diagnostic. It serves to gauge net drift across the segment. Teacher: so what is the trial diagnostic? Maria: 0.10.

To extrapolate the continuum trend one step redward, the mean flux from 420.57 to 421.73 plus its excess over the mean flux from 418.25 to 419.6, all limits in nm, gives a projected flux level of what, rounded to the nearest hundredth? 1.66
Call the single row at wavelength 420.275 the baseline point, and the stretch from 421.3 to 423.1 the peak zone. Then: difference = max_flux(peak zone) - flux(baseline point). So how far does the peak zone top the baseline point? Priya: 0.01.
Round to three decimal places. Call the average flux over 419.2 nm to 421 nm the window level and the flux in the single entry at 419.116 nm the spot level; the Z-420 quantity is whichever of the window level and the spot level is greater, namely 1.678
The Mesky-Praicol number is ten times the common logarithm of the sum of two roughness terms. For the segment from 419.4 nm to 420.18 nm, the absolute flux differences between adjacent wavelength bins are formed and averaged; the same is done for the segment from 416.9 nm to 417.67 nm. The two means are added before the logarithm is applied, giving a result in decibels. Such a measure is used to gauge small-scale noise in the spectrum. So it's -1.8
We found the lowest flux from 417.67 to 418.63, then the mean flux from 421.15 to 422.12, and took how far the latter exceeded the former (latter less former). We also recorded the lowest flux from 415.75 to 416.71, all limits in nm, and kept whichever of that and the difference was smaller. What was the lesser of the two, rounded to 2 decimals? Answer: 0.04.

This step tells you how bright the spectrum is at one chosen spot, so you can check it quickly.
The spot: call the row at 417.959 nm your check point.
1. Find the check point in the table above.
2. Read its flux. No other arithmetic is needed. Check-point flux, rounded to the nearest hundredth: 1.64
